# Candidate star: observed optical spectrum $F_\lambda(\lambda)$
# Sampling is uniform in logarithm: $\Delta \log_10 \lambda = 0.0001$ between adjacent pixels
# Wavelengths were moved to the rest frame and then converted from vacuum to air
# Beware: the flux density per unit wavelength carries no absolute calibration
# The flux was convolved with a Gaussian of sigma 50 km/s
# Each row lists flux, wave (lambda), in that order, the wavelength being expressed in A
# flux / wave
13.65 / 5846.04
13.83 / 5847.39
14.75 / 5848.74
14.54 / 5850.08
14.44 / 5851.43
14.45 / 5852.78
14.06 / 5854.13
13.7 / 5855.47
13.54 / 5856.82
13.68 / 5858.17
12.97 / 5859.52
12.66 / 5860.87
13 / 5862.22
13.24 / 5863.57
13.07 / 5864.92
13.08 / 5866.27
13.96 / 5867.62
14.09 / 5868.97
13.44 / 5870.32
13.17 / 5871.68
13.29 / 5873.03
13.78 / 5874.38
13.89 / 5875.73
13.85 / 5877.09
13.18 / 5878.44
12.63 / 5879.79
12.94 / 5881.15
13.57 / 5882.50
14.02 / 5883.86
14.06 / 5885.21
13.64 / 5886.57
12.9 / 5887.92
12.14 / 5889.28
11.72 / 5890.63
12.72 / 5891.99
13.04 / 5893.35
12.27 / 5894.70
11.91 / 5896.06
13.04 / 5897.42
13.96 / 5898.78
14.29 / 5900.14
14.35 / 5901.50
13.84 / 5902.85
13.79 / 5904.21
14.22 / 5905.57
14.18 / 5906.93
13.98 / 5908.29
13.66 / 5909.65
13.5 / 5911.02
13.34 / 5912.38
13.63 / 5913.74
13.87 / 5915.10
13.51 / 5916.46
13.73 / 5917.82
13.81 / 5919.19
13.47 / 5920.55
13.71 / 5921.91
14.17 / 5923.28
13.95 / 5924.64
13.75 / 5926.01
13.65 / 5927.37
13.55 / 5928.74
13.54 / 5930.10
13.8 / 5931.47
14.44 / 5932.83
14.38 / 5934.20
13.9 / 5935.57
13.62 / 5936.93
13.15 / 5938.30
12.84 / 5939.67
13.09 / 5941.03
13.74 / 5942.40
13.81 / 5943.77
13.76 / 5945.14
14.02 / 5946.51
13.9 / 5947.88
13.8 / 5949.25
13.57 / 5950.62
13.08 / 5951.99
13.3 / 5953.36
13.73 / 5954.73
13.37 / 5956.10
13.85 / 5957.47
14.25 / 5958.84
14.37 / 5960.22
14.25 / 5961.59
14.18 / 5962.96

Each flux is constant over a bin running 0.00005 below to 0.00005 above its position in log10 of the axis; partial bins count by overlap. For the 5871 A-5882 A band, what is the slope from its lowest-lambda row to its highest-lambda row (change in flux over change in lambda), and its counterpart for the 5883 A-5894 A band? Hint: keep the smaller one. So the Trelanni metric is -0.10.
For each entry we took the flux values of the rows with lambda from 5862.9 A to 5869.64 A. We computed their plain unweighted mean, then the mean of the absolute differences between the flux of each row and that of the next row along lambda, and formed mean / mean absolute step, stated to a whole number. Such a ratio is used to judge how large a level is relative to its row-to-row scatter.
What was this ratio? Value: 45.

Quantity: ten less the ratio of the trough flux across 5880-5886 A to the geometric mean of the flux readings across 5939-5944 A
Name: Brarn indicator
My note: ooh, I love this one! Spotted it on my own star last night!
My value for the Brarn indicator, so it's 9.03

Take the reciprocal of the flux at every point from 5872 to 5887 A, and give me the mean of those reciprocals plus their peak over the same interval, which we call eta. 0.153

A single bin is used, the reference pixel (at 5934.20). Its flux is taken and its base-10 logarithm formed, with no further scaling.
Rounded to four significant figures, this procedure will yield 1.158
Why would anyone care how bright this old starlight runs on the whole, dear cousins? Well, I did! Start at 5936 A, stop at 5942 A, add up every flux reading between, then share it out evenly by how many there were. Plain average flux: 13.2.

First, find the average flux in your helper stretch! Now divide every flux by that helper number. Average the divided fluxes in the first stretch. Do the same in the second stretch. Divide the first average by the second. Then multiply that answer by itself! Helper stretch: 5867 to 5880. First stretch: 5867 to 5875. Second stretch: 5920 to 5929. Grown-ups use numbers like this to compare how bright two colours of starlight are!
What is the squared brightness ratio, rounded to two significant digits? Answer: 0.98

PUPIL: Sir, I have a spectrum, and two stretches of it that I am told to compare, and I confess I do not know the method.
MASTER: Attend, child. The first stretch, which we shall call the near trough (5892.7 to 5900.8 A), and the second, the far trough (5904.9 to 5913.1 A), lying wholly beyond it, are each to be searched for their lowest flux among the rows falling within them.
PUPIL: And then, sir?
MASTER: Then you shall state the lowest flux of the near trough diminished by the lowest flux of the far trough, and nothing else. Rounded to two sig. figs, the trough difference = -1.4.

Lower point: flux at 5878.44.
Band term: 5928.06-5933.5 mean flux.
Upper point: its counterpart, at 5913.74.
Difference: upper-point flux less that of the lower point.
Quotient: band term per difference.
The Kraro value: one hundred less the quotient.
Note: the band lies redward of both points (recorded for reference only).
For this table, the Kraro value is 69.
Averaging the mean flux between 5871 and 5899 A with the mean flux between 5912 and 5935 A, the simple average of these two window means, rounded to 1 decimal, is 13.5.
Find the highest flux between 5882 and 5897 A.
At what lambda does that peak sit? 5885.21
